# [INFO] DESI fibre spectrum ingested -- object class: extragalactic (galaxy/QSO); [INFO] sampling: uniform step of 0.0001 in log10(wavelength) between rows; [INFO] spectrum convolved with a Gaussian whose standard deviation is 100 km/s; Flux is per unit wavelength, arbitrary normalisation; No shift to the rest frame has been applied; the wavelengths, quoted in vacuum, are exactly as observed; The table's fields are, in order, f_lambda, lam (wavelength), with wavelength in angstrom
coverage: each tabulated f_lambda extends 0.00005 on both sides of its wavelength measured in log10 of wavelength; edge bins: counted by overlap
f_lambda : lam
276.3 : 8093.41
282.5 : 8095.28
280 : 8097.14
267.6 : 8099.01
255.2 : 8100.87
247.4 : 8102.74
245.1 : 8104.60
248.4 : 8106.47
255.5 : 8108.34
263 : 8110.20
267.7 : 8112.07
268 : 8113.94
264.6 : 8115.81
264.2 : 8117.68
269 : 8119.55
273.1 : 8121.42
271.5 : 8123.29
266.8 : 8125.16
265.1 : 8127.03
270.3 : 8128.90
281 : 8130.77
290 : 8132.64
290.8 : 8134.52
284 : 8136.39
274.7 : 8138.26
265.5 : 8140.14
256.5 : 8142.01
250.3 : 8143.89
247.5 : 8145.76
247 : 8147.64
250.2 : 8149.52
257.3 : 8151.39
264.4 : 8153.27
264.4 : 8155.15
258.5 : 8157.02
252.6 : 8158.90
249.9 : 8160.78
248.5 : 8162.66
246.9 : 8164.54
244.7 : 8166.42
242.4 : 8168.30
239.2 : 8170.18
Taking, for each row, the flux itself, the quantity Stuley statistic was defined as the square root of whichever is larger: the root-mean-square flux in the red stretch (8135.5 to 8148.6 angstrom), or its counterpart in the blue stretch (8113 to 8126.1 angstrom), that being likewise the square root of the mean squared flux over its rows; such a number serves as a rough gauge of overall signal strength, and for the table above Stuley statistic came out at 16.4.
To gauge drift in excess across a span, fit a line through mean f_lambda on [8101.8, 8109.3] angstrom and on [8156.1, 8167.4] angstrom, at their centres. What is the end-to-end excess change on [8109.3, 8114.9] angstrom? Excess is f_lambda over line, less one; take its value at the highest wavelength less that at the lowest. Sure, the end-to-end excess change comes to 0.020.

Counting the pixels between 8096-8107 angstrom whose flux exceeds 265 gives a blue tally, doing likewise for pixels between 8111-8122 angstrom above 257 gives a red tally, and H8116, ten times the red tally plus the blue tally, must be 62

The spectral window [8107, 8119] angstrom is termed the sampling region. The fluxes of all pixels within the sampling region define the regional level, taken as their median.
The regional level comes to 264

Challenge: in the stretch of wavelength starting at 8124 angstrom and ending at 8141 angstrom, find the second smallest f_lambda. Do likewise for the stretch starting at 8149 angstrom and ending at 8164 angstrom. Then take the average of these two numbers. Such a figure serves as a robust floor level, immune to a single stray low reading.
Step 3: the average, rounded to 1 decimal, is 257.7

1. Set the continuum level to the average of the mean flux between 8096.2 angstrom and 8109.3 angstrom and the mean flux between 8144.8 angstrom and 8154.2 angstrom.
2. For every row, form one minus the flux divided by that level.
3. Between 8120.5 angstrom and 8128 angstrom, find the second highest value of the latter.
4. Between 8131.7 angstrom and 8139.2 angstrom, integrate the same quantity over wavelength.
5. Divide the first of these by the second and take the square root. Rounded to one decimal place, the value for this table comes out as 0.2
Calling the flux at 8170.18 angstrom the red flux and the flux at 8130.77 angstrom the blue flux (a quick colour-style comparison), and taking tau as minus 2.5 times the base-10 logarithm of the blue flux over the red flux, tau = -0.17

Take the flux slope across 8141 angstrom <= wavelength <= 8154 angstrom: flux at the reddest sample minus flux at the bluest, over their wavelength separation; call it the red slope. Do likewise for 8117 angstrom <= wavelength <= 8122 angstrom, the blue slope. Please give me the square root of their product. 1.3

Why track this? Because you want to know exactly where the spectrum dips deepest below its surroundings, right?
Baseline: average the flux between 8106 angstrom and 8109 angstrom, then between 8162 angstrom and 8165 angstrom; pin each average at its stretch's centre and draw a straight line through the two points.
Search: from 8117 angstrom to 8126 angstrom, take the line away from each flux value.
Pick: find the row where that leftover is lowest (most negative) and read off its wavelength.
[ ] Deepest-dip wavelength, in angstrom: 8117.68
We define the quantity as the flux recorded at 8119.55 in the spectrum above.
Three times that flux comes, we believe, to 807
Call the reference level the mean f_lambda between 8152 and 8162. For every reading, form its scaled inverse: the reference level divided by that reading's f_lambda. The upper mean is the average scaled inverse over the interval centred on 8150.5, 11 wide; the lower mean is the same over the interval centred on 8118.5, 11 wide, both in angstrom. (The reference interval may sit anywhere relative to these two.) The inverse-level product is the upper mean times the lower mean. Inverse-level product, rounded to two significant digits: 0.97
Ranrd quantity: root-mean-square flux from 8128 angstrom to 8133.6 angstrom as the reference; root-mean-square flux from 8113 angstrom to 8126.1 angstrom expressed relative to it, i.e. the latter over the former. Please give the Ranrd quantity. 0.96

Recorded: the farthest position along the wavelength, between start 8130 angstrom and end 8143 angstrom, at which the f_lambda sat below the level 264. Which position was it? 8142.01 angstrom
